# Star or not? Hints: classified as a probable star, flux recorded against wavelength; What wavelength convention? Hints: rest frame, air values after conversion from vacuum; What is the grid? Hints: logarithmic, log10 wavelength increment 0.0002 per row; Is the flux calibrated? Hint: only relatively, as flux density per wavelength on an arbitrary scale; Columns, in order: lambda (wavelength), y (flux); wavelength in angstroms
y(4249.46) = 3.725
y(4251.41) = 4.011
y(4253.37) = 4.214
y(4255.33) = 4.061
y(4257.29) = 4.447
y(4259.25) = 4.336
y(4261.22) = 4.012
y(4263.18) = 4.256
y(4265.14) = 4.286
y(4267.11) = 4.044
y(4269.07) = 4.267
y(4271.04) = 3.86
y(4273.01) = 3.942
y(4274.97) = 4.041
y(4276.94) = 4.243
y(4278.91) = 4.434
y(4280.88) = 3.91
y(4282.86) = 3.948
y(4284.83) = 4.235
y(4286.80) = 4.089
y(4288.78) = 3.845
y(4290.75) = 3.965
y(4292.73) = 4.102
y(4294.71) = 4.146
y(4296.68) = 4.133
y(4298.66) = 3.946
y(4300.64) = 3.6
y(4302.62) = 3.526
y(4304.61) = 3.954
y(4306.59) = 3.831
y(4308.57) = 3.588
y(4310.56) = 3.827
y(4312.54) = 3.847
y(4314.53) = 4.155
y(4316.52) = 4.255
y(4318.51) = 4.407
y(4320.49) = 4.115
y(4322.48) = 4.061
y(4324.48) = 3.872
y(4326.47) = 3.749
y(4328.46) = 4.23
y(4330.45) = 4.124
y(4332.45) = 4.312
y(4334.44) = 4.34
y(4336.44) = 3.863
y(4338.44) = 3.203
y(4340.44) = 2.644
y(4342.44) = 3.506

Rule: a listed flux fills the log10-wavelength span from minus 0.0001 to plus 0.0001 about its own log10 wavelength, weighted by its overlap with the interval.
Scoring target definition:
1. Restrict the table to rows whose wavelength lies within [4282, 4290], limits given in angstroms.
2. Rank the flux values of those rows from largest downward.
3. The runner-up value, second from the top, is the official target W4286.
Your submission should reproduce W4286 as 4.089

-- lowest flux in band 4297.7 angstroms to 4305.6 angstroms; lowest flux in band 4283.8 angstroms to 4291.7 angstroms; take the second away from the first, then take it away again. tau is -4.16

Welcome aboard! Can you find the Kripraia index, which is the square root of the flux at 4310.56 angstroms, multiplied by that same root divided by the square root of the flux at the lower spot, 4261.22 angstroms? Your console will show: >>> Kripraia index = 1.91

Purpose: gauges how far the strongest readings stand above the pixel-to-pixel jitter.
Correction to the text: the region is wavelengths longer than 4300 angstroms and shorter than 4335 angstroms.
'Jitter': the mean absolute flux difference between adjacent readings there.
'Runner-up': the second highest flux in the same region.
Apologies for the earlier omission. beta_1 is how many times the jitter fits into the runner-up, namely 23.4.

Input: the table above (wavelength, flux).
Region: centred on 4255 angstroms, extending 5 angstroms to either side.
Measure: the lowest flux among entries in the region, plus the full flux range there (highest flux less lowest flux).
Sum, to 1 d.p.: 4.4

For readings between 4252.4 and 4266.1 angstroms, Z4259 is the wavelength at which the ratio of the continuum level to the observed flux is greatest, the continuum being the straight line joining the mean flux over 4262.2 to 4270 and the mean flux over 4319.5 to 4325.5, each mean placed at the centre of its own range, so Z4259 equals 4261.22 angstroms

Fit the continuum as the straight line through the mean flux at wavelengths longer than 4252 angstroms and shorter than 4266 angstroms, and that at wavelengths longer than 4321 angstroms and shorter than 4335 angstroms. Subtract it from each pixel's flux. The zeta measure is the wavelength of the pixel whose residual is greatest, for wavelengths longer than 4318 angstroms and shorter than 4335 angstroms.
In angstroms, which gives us 4318.51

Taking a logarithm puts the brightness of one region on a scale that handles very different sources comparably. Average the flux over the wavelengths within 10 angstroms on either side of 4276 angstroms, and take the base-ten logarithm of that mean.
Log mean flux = 0.612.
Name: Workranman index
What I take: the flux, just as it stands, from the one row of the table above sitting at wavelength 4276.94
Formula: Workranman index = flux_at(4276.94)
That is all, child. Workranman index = 4.243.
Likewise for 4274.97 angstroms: 4.041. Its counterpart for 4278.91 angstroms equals 4.434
